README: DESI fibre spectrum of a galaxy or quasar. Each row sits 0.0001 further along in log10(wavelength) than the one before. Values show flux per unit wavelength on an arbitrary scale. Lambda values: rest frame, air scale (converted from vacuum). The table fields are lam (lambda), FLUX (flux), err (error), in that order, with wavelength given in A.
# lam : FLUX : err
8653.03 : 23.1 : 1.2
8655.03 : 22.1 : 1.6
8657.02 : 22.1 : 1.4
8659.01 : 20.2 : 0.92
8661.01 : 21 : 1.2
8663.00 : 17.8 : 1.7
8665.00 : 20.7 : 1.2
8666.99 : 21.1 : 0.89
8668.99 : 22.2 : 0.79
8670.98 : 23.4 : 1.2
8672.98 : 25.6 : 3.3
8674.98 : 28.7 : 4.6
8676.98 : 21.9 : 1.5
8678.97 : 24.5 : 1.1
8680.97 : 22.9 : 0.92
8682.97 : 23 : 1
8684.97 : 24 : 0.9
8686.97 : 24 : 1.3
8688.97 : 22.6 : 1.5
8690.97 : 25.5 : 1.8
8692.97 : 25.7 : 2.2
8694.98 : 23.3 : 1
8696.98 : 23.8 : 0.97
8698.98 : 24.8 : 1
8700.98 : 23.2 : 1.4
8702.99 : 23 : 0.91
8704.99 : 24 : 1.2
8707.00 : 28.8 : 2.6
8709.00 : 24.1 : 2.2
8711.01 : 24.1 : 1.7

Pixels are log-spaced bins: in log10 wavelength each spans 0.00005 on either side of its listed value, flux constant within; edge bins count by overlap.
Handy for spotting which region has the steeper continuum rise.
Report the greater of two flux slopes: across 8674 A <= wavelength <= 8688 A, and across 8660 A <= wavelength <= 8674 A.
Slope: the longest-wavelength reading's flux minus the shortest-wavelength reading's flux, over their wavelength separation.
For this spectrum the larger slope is 0.38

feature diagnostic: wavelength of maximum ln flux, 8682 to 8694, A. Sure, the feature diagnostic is 8692.97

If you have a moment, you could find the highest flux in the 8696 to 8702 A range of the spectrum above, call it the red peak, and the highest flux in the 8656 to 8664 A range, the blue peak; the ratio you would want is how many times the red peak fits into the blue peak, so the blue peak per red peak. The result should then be 0.89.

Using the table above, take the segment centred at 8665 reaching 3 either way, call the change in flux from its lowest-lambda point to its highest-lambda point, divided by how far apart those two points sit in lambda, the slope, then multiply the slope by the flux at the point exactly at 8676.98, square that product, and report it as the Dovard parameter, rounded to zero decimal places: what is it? 328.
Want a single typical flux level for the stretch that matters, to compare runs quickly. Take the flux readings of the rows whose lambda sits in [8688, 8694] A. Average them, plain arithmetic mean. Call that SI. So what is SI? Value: 24.6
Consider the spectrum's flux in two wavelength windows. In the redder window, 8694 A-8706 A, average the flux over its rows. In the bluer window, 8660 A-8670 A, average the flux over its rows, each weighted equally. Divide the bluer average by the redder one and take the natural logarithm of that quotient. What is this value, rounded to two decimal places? -0.14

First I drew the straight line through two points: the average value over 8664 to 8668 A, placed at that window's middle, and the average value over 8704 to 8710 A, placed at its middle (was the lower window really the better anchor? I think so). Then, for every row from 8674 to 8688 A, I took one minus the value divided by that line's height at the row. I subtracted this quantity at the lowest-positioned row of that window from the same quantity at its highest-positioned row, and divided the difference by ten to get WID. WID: 0.028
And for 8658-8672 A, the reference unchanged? -0.008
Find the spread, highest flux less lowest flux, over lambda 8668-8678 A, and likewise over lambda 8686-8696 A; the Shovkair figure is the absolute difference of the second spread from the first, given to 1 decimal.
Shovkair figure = 3.7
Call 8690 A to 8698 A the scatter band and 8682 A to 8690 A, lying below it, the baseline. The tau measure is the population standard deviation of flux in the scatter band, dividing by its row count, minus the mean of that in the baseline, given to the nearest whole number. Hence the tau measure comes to -22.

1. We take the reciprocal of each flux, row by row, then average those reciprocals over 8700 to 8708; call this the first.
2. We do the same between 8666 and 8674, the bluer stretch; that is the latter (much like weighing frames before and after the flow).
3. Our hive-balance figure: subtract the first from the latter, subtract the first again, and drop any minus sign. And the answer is 0.0379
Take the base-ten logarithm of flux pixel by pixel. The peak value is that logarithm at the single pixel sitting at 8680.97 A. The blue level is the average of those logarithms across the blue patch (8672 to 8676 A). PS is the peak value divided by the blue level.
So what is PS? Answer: 0.95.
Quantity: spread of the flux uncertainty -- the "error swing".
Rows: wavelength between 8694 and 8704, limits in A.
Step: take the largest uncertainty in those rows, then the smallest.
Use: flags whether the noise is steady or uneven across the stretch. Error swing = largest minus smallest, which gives 0.5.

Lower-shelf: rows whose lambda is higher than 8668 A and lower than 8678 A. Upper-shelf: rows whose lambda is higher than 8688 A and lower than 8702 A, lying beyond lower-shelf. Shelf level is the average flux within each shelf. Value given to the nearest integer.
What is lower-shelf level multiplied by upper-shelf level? 588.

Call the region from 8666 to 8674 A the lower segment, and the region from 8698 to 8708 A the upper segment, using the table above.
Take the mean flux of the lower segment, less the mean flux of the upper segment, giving -1.7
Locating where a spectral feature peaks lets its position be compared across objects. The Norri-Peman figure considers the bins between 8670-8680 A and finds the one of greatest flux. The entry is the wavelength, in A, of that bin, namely 8674.98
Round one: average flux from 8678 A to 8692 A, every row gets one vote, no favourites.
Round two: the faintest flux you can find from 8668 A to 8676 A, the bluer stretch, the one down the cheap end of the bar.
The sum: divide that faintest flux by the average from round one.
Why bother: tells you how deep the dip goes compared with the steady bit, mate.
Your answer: 0.93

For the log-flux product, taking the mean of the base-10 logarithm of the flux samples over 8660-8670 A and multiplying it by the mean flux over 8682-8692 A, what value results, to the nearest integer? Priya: 31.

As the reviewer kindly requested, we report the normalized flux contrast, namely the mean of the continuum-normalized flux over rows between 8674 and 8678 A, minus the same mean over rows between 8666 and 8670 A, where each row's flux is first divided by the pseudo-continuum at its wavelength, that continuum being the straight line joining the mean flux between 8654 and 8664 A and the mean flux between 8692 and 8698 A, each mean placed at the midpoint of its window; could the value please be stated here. 0.13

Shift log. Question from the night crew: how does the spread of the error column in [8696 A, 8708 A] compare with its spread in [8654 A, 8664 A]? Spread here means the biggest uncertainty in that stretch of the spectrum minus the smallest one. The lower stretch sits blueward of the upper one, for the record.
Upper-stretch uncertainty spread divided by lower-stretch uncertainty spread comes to 2.2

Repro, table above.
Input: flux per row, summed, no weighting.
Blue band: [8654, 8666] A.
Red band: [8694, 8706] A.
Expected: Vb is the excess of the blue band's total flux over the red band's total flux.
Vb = -18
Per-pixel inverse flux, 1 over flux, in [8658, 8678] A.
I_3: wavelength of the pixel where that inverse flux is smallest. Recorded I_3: 8674.98 A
